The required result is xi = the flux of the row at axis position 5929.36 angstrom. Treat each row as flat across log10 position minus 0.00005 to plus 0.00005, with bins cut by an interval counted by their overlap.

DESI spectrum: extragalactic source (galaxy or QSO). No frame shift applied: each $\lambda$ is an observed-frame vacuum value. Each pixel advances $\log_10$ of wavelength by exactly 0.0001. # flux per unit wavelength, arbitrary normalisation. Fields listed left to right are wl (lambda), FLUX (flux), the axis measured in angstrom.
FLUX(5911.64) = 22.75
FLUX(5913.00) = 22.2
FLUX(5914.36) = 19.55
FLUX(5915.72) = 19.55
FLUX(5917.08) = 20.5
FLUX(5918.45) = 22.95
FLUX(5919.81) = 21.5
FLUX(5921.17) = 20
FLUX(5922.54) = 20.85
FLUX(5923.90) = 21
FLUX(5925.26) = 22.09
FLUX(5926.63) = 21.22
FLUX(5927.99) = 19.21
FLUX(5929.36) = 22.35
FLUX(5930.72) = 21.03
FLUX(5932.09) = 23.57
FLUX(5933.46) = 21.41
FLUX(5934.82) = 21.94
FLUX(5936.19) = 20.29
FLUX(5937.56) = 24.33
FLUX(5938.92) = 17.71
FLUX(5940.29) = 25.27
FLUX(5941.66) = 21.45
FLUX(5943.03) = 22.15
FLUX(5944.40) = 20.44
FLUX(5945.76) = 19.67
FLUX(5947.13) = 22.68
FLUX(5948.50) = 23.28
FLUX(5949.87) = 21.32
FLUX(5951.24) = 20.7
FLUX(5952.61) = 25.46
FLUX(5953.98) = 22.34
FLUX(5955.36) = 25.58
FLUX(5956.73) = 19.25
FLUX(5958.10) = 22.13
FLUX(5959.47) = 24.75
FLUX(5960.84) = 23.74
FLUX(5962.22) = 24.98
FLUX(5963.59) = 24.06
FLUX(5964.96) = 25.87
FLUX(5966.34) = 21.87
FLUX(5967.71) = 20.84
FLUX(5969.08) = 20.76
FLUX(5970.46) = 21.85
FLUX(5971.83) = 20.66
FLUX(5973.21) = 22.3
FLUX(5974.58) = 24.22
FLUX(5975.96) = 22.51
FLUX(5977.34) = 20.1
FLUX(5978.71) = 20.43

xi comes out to 22.35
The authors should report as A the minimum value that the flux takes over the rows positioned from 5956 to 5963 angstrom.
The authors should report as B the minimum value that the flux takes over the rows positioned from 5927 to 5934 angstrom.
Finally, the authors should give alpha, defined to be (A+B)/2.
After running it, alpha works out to 19.2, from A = 19.25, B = 19.21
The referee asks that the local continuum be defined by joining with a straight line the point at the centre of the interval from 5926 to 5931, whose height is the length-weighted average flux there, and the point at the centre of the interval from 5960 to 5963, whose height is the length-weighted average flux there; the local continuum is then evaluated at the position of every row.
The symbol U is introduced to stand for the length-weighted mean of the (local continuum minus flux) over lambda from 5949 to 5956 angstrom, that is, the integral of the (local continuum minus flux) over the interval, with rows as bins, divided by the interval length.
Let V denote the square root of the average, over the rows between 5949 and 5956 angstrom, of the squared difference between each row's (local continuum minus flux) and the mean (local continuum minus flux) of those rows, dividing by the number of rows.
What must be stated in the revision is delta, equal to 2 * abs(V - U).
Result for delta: 3.1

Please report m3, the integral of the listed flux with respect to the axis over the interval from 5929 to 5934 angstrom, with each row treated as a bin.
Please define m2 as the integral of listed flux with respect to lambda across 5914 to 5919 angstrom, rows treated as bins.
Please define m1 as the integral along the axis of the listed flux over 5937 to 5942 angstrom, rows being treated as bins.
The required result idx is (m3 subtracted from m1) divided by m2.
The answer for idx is 0.01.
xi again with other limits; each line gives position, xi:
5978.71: 20.43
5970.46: 21.85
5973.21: 22.3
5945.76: 19.67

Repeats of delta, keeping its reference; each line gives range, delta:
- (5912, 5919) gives 5.4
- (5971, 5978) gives 4.5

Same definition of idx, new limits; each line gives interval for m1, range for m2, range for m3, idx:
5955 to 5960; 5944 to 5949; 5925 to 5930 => 0.07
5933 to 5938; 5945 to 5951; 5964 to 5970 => -0.19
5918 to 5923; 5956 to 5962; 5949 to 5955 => -0.22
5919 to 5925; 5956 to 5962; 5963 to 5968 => 0.07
